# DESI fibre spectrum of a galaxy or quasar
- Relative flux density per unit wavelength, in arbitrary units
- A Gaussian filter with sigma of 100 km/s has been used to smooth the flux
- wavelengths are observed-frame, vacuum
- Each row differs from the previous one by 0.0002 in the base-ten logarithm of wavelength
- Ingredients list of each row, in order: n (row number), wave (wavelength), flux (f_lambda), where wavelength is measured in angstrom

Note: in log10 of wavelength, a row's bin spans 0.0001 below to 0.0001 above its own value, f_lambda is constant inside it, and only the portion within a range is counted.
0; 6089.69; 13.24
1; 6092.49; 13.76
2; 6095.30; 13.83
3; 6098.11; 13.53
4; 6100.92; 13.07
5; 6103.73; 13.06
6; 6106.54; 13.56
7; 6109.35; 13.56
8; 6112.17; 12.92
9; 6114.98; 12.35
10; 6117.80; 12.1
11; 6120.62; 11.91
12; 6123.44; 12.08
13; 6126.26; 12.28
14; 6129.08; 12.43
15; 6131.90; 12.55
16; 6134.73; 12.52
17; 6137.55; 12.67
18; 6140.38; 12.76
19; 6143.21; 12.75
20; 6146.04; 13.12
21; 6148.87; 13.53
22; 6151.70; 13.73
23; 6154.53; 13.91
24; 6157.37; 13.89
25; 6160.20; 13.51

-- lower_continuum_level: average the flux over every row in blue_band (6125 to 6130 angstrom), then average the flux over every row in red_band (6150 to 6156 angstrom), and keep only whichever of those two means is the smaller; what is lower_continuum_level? 12.4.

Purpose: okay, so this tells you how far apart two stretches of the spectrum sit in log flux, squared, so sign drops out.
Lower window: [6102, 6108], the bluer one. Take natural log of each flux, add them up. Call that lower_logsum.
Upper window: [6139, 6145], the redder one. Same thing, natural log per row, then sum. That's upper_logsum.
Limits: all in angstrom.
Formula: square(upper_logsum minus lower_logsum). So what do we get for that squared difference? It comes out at 0.0072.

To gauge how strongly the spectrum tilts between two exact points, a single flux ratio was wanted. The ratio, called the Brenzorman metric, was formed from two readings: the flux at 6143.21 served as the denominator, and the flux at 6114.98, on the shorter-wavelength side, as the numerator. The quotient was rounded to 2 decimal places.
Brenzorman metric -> 0.97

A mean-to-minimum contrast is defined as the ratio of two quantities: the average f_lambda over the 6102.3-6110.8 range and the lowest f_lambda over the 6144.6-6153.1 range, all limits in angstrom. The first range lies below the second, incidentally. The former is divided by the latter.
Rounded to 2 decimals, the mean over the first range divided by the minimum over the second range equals 1.02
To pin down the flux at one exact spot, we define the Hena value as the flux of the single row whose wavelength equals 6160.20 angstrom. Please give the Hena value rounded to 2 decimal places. 13.51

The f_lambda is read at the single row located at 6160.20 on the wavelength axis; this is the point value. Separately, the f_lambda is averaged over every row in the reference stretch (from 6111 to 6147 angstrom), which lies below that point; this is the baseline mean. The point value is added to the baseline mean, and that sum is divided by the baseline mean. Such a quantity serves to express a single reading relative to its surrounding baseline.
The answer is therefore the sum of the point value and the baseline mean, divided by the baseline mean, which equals 2.08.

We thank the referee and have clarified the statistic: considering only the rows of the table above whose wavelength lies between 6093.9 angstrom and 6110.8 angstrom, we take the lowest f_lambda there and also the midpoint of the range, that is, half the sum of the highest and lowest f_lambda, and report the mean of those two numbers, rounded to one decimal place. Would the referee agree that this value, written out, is 13.3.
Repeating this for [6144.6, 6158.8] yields 13.3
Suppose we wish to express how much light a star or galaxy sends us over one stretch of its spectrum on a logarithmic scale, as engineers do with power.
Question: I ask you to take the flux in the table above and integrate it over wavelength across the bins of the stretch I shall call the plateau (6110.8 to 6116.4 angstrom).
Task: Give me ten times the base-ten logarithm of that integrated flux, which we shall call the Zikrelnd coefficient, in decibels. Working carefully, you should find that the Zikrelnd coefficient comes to 18.5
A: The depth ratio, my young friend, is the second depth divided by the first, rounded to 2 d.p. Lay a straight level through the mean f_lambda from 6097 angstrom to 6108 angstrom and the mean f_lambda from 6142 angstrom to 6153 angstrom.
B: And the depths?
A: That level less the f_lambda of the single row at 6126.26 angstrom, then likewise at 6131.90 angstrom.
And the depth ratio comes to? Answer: 0.73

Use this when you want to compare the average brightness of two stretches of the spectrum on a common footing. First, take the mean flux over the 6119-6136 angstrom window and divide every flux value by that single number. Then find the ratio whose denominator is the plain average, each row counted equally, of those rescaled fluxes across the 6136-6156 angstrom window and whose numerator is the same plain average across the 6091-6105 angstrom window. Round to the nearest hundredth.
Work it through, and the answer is 1.02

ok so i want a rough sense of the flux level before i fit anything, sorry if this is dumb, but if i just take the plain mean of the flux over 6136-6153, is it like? 13.1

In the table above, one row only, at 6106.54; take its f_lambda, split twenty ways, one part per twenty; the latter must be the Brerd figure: 0.68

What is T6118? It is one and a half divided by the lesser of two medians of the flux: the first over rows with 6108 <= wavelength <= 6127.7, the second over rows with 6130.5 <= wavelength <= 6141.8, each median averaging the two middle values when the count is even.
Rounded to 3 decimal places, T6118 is 0.122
